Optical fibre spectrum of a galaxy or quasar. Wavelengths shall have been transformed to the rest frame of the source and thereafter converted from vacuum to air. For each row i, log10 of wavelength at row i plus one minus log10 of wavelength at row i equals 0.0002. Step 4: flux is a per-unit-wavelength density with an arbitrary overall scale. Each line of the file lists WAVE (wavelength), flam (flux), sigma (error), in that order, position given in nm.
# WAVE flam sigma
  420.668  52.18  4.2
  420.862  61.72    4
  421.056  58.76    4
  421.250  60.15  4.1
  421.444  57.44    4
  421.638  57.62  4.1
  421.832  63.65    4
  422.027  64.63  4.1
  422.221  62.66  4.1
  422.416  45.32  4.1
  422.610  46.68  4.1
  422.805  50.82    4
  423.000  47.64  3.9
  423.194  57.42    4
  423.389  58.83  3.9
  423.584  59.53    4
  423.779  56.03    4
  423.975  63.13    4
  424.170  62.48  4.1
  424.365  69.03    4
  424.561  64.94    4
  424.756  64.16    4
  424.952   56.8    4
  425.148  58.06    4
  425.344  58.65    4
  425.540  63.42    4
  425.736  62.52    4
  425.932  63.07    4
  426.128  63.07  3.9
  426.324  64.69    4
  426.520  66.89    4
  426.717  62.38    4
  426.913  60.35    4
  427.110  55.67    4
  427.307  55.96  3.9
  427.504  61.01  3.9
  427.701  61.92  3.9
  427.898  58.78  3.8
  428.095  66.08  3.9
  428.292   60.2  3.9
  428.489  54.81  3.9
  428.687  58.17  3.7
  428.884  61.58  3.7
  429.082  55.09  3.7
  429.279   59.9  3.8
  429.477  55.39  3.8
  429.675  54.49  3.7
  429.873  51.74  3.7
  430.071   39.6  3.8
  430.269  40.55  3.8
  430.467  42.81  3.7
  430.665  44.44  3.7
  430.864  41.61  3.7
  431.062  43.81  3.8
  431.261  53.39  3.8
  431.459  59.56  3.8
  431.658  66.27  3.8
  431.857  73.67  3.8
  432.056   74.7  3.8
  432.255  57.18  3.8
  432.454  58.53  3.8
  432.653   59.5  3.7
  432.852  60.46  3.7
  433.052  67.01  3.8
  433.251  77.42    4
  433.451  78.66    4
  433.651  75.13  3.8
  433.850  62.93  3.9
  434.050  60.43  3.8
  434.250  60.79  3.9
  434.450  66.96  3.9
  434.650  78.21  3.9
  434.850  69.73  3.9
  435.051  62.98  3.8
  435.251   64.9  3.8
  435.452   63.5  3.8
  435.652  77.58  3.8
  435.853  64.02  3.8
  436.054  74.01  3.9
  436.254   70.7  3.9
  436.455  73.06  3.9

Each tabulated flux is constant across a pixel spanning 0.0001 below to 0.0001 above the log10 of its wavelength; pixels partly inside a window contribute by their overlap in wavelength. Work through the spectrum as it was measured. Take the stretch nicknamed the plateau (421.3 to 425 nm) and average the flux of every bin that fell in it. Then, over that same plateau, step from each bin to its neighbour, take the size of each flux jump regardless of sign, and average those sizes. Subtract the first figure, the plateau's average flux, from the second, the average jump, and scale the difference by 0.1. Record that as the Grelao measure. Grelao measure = -5.4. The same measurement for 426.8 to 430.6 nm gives -5.1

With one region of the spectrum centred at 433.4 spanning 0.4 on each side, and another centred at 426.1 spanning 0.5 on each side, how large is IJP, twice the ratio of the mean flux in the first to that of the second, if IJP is 2.3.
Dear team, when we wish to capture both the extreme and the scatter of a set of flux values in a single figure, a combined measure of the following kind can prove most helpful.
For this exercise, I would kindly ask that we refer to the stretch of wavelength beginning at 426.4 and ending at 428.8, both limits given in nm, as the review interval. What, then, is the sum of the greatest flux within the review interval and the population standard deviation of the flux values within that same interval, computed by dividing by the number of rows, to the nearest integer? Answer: 71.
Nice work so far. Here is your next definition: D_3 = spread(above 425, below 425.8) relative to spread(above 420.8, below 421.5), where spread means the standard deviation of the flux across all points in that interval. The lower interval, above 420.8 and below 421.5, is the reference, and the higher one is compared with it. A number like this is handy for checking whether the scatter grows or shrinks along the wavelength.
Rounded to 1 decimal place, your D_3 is 1.5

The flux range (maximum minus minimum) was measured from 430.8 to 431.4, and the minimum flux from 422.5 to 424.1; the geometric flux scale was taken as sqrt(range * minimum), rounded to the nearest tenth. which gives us 23.4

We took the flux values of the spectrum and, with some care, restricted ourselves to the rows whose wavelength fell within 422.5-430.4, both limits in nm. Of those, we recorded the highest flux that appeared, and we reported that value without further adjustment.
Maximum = 69.03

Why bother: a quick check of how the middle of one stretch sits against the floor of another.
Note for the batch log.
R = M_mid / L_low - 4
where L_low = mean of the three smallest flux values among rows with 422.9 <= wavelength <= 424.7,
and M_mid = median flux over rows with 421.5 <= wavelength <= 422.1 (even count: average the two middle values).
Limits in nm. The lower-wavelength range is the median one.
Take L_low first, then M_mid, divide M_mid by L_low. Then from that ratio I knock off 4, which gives -2.81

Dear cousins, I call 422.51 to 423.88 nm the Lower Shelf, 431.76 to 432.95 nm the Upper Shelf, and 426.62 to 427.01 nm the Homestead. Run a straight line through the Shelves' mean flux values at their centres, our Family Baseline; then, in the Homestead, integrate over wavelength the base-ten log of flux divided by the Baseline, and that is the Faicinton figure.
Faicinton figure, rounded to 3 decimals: 0.010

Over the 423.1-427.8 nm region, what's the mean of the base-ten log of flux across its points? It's 1.786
